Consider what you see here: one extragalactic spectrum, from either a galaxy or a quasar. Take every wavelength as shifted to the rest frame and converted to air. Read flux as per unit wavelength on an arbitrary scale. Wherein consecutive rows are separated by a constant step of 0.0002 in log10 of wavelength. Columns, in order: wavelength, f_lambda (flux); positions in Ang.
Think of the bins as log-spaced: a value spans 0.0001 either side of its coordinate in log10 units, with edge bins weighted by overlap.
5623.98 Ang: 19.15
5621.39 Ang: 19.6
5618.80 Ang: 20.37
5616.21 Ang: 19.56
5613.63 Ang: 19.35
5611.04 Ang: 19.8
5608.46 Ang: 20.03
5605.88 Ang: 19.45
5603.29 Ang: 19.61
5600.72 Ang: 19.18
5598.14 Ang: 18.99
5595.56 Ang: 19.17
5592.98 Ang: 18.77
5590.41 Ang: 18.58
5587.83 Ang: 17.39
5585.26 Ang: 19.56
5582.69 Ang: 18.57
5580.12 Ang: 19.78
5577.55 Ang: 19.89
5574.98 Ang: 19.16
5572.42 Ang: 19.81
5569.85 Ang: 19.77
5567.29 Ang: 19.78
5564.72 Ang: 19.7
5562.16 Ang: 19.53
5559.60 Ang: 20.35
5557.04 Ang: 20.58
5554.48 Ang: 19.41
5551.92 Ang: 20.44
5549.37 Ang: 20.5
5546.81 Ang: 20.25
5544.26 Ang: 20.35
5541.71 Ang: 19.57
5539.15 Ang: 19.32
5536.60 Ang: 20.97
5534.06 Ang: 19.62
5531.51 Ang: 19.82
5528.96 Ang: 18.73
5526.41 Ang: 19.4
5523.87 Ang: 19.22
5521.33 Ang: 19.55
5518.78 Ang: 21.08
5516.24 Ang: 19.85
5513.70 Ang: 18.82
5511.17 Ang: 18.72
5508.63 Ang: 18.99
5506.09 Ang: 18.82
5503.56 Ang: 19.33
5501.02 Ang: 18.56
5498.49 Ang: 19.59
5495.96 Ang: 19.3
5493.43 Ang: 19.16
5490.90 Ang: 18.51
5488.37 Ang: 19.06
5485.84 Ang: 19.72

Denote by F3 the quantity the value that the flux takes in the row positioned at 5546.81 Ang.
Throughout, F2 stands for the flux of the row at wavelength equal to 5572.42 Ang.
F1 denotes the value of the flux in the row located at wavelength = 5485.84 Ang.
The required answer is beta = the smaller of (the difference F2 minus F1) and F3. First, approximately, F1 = 19.72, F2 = 19.81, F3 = 20.25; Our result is 0.1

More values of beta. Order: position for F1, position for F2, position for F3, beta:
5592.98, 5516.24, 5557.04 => 1.1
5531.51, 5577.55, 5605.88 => 0.1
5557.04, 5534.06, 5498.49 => -1.0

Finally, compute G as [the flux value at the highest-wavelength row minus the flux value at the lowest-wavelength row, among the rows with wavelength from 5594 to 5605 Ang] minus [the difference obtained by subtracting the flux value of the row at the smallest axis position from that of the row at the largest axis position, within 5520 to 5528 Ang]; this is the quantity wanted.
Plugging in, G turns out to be 0.6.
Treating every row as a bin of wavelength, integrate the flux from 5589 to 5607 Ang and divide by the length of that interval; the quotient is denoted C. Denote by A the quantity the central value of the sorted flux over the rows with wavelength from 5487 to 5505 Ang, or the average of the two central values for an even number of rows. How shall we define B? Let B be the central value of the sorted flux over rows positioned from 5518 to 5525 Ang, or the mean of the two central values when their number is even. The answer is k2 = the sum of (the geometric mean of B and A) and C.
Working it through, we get 38.4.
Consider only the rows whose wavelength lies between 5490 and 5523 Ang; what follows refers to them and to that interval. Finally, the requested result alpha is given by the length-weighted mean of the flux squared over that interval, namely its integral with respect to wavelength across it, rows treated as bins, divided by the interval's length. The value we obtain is 371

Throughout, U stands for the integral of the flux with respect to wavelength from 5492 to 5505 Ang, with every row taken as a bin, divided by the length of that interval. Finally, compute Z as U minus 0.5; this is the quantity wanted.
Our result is 18.7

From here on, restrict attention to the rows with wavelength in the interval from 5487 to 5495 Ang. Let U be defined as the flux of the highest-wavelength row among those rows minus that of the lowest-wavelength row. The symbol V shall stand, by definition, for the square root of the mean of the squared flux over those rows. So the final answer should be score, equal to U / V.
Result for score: 0.005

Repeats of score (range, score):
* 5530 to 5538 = 0.057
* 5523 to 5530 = -0.026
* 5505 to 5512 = -0.005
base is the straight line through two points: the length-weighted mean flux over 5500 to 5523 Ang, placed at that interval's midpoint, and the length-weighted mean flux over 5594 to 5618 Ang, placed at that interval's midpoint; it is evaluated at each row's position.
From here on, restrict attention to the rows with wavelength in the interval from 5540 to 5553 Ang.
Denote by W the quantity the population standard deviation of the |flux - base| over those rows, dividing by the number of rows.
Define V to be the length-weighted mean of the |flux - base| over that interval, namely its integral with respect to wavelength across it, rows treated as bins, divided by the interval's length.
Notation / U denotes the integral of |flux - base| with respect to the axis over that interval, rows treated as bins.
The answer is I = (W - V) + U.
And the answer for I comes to 10.2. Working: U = 10.7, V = 0.8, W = 0.33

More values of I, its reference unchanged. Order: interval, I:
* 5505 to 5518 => 6.4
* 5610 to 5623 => 3.9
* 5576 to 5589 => 9.7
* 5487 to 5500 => 3.8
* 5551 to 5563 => 8.0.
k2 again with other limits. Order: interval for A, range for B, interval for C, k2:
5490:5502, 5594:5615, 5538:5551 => 39.3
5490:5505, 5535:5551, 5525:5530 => 38.8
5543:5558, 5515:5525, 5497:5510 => 39.1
